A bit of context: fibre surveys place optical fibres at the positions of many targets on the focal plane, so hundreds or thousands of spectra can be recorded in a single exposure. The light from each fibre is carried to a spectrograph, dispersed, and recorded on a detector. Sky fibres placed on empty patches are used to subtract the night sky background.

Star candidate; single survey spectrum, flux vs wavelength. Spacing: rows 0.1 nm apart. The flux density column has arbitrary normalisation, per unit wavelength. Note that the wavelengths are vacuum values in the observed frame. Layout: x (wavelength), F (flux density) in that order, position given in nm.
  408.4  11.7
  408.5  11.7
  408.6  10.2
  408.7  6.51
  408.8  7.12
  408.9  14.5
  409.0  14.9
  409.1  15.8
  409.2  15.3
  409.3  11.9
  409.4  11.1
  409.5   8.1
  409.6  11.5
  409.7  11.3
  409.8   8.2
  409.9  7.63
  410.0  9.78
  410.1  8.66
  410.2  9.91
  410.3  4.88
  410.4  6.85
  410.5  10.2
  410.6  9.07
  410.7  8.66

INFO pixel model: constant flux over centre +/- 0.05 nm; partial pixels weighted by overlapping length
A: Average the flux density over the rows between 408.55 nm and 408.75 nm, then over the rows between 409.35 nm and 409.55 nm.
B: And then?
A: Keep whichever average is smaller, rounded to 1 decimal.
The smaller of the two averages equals 8.4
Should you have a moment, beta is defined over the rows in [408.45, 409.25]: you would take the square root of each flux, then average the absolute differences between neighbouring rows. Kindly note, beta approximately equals 0.34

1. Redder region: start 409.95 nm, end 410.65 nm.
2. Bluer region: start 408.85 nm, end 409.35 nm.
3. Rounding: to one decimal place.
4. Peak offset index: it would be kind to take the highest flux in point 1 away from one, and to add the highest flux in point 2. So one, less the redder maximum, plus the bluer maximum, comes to 6.6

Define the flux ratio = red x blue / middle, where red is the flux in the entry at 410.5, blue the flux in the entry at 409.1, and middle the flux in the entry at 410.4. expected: 23.5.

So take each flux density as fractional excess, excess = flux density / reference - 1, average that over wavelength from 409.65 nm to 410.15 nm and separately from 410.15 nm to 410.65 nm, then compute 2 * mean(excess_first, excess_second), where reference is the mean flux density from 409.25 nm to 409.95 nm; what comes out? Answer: -0.26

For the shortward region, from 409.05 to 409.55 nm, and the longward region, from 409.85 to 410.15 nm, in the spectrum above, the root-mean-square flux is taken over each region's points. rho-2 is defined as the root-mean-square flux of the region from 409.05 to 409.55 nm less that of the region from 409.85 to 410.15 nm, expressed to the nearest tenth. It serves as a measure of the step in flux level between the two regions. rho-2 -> 4.0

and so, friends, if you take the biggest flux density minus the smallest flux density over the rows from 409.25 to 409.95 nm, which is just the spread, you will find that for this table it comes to 4.3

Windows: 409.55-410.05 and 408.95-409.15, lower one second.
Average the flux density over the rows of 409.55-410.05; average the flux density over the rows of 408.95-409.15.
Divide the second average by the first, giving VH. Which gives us 1.6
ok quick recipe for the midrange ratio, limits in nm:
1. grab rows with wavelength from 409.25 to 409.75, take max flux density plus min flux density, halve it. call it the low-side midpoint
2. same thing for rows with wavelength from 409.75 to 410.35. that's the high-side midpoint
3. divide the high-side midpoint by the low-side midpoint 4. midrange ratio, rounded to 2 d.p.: 0.74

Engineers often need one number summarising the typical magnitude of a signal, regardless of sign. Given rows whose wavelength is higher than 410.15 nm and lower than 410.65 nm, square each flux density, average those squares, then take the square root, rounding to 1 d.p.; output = 8.4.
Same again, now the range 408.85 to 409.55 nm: 13.3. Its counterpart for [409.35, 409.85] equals 10.2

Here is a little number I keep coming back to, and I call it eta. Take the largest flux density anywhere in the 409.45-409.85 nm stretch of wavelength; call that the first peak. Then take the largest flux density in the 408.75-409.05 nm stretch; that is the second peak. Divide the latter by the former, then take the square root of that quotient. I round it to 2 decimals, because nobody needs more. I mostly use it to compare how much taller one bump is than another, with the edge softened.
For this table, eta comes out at 1.14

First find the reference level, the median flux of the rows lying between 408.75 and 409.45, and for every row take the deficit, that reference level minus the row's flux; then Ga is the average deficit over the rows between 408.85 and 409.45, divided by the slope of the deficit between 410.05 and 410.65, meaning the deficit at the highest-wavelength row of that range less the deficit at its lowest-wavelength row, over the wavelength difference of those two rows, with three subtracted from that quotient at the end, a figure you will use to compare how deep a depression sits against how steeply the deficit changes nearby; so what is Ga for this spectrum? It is -4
